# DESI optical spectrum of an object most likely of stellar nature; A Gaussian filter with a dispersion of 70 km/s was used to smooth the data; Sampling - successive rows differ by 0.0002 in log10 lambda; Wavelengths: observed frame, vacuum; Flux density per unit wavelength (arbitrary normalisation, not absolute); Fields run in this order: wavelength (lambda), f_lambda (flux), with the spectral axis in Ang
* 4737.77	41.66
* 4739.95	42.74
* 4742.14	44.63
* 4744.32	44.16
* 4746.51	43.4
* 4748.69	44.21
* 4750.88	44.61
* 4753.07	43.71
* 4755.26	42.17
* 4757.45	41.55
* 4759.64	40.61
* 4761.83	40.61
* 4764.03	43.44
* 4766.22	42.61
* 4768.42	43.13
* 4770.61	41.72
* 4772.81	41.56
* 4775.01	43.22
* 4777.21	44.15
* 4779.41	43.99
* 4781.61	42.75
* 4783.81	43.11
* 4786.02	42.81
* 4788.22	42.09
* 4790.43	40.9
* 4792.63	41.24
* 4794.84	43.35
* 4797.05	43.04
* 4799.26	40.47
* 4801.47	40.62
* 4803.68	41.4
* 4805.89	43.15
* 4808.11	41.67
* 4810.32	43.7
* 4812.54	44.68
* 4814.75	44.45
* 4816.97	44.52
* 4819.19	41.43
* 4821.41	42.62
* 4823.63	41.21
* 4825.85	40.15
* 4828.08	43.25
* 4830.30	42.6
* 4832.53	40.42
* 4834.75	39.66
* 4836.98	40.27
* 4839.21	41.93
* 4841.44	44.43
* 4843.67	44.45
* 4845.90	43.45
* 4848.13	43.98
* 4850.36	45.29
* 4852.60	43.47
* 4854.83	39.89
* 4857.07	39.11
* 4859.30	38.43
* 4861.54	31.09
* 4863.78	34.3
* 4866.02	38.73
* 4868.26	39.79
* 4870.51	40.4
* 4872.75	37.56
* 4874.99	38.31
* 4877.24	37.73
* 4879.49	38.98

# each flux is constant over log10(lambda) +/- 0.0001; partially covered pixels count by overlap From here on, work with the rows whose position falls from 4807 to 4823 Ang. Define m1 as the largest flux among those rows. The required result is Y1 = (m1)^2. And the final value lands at 1996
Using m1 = 44.68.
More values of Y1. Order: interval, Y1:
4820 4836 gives 1871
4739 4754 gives 1992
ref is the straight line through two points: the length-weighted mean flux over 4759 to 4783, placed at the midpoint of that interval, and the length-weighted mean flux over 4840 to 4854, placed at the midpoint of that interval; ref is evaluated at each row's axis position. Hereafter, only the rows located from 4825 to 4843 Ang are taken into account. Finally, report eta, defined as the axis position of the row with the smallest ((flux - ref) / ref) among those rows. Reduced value 4834.75 Ang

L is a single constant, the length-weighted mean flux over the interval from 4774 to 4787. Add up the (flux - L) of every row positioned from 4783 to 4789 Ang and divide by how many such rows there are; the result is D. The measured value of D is -0.7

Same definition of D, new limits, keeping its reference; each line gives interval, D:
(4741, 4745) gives 1.1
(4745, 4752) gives 0.7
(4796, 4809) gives -1.6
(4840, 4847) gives 0.8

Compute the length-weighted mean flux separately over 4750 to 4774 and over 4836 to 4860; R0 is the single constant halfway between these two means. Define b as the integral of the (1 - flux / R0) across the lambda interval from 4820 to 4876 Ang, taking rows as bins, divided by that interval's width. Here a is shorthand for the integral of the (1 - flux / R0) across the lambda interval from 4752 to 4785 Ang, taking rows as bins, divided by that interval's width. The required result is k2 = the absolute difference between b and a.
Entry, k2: 0.046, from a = -0.005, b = 0.04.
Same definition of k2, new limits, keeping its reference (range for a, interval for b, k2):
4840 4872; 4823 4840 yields 0.017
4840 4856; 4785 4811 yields 0.036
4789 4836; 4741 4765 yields 0.021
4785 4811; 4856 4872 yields 0.109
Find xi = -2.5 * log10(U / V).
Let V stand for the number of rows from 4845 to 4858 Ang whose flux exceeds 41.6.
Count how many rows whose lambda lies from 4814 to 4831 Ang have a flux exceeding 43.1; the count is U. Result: 0.3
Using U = 3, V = 4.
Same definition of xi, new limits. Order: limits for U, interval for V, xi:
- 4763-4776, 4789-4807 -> 0.0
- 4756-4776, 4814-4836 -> 0.6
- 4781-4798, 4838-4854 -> 1.4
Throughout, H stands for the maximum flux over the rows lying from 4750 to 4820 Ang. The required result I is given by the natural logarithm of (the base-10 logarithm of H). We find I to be 0.501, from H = 44.68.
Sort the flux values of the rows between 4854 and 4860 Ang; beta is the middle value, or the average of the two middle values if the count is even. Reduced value 39.1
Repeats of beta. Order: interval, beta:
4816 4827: 41.4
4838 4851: 44.2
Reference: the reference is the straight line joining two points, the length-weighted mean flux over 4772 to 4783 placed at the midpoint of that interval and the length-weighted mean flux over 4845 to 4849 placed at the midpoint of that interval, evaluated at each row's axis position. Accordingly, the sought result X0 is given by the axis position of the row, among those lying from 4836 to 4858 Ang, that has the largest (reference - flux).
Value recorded 4857.07 Ang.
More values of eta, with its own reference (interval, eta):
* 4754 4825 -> 4799.26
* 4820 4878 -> 4861.54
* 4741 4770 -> 4761.83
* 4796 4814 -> 4799.26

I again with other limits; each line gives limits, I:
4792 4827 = 0.501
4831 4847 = 0.499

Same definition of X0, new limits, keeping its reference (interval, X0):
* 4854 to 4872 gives 4861.54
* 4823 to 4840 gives 4834.75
